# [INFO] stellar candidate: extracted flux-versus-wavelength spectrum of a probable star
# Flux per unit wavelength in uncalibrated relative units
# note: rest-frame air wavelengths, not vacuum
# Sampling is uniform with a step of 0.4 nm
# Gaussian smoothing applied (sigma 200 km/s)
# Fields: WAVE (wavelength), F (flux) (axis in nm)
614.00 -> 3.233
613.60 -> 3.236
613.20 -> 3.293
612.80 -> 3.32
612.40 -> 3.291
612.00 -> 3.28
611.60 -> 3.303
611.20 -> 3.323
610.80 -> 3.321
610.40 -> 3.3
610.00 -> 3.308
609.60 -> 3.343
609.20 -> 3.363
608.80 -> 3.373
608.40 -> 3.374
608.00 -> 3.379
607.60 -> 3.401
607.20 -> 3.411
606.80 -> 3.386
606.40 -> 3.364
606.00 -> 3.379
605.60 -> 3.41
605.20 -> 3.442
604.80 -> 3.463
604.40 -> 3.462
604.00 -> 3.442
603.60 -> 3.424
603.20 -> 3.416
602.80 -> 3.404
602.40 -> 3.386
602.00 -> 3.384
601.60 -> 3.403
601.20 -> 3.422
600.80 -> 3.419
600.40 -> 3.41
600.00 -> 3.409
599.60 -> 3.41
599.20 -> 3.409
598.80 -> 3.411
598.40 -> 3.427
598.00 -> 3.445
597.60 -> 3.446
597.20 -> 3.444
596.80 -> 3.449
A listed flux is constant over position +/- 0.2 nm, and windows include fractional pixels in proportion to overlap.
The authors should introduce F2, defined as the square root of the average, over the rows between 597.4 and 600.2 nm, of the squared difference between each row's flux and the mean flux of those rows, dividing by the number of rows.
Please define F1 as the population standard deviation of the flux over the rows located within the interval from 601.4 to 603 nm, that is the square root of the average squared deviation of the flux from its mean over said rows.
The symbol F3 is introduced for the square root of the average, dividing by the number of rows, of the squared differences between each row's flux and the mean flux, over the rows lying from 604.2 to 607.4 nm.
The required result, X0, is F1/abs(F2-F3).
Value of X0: 0.5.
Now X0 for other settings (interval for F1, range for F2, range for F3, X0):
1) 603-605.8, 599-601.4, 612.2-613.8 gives 0.8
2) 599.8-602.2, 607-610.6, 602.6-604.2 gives 0.6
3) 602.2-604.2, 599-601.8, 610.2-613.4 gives 2.1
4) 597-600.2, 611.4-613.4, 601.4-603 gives 3.9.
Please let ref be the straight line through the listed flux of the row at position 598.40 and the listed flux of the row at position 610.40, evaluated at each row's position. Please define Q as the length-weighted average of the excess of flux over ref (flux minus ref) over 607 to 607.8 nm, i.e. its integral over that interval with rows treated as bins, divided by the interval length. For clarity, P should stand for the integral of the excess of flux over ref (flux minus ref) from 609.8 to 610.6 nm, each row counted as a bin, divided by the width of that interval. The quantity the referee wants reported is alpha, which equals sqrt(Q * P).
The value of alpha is 0.012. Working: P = 0.002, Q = 0.07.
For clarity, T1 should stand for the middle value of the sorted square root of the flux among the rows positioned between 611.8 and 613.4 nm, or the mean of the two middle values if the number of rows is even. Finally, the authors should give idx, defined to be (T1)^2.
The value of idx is 3.29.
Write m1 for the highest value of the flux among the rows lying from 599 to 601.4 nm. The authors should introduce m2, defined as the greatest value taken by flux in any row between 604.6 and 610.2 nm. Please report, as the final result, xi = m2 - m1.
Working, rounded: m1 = 3.422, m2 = 3.463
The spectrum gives 0.041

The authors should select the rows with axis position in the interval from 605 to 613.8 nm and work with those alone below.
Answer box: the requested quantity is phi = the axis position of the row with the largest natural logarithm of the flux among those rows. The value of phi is 605.20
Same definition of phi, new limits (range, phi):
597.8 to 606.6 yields 604.80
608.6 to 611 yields 608.80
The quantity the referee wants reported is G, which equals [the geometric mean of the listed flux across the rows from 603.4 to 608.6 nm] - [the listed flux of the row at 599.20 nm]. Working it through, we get 0.00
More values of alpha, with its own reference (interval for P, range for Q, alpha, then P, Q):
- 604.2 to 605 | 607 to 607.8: 0.087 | 0.101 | 0.07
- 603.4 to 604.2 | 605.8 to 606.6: 0.041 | 0.063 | 0.03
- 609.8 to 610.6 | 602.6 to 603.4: 0.008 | 0.002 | 0.03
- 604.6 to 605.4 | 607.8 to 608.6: 0.071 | 0.095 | 0.05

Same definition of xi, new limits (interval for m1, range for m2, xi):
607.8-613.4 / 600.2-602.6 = 0.043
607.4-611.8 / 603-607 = 0.062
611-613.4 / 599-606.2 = 0.140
